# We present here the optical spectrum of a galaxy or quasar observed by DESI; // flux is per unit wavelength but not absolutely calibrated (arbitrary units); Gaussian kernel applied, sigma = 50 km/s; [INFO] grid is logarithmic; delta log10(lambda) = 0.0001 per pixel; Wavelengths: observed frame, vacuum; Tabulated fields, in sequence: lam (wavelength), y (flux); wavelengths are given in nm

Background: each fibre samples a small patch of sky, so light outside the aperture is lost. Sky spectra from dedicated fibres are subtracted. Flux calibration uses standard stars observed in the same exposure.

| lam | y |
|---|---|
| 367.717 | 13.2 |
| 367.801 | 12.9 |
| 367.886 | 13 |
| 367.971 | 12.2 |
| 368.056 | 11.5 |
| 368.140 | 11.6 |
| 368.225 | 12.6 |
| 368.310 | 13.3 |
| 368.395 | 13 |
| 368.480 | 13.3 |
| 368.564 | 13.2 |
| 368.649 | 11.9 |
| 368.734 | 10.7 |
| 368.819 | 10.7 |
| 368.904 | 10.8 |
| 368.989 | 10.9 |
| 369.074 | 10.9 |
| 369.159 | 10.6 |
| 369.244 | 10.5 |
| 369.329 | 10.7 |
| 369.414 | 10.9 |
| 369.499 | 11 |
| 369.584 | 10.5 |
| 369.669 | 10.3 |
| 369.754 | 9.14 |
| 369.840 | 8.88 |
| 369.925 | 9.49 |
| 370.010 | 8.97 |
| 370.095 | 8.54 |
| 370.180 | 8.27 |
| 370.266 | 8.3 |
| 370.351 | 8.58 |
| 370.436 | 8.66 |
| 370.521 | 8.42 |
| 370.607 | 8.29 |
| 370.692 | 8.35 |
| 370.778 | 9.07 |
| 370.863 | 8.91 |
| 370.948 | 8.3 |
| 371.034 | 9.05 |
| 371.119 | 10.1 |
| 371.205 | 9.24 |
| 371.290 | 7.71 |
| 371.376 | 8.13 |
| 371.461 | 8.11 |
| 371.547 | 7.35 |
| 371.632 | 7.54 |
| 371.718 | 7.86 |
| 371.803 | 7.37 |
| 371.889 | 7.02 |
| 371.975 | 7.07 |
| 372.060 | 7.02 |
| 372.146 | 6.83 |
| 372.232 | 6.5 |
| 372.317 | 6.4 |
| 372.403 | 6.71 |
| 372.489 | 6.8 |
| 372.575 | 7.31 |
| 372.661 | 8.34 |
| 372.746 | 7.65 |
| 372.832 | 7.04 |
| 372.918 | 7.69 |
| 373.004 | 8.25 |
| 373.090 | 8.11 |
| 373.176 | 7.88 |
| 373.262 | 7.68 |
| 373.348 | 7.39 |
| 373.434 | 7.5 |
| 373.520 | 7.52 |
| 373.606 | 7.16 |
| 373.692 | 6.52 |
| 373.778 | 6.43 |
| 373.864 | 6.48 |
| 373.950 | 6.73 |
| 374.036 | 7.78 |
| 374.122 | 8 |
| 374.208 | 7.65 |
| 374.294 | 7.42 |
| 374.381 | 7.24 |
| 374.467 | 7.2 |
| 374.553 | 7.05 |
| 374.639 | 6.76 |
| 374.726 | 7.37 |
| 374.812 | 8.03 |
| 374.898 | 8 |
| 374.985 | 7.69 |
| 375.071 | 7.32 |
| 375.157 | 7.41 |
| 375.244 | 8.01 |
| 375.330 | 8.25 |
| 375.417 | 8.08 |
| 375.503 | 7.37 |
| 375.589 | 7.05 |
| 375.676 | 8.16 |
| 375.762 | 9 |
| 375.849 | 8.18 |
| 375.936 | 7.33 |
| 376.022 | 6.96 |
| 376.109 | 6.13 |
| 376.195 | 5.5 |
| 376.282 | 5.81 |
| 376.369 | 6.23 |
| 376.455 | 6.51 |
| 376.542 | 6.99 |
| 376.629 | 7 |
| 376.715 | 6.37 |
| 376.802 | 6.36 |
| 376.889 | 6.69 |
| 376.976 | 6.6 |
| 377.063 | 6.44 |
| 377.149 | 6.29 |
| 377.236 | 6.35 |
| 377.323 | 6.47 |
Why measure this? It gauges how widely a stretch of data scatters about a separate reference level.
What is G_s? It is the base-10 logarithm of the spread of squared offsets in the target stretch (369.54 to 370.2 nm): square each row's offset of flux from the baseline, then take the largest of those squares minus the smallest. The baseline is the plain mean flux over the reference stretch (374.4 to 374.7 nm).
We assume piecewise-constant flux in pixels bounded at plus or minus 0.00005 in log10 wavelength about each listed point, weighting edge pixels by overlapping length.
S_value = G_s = 1.0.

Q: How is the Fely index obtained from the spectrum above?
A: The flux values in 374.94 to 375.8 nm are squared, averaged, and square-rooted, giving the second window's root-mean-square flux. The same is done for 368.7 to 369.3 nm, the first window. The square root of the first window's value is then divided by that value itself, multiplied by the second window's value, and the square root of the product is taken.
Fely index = 1.55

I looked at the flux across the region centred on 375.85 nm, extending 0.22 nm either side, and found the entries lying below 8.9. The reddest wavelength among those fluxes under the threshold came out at 376.022 nm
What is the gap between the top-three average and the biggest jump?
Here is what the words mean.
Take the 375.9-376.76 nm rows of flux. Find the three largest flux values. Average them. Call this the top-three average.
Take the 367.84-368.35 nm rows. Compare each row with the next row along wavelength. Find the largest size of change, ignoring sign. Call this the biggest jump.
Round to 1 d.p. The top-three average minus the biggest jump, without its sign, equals 6.1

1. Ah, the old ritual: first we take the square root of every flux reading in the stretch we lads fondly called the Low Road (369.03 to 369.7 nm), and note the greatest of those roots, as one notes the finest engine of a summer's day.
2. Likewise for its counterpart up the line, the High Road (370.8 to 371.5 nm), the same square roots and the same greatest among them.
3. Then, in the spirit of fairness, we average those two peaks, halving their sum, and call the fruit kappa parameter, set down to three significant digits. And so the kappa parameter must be 3.25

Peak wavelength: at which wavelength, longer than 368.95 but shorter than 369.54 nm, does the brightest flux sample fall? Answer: 369.499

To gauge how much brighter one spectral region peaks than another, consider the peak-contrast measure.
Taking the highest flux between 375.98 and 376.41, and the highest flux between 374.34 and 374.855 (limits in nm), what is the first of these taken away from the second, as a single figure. 1.1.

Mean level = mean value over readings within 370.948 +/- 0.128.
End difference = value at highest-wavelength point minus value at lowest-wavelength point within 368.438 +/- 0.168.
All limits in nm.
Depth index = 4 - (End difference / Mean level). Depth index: 4.011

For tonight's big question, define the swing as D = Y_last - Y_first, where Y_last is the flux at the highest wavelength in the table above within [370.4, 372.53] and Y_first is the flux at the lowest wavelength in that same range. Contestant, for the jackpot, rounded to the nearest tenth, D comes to -1.9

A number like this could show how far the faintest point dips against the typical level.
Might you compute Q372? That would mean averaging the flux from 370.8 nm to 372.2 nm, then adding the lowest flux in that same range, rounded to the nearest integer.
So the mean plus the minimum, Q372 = 15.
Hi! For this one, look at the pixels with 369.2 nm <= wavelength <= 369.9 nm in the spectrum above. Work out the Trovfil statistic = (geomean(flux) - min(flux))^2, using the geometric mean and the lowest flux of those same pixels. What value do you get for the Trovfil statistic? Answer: 1.8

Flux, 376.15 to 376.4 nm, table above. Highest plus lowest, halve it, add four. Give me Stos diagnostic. 9.9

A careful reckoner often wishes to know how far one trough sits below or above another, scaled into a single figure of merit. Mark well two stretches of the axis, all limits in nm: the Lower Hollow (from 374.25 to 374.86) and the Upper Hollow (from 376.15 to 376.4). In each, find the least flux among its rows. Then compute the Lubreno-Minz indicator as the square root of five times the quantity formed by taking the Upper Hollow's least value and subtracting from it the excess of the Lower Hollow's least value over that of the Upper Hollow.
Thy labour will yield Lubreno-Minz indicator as 4.6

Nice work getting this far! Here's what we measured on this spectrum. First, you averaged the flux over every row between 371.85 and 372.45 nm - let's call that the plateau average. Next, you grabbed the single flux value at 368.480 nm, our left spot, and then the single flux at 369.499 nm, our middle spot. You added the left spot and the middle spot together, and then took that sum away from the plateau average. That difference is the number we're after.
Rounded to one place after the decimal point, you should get -17.5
